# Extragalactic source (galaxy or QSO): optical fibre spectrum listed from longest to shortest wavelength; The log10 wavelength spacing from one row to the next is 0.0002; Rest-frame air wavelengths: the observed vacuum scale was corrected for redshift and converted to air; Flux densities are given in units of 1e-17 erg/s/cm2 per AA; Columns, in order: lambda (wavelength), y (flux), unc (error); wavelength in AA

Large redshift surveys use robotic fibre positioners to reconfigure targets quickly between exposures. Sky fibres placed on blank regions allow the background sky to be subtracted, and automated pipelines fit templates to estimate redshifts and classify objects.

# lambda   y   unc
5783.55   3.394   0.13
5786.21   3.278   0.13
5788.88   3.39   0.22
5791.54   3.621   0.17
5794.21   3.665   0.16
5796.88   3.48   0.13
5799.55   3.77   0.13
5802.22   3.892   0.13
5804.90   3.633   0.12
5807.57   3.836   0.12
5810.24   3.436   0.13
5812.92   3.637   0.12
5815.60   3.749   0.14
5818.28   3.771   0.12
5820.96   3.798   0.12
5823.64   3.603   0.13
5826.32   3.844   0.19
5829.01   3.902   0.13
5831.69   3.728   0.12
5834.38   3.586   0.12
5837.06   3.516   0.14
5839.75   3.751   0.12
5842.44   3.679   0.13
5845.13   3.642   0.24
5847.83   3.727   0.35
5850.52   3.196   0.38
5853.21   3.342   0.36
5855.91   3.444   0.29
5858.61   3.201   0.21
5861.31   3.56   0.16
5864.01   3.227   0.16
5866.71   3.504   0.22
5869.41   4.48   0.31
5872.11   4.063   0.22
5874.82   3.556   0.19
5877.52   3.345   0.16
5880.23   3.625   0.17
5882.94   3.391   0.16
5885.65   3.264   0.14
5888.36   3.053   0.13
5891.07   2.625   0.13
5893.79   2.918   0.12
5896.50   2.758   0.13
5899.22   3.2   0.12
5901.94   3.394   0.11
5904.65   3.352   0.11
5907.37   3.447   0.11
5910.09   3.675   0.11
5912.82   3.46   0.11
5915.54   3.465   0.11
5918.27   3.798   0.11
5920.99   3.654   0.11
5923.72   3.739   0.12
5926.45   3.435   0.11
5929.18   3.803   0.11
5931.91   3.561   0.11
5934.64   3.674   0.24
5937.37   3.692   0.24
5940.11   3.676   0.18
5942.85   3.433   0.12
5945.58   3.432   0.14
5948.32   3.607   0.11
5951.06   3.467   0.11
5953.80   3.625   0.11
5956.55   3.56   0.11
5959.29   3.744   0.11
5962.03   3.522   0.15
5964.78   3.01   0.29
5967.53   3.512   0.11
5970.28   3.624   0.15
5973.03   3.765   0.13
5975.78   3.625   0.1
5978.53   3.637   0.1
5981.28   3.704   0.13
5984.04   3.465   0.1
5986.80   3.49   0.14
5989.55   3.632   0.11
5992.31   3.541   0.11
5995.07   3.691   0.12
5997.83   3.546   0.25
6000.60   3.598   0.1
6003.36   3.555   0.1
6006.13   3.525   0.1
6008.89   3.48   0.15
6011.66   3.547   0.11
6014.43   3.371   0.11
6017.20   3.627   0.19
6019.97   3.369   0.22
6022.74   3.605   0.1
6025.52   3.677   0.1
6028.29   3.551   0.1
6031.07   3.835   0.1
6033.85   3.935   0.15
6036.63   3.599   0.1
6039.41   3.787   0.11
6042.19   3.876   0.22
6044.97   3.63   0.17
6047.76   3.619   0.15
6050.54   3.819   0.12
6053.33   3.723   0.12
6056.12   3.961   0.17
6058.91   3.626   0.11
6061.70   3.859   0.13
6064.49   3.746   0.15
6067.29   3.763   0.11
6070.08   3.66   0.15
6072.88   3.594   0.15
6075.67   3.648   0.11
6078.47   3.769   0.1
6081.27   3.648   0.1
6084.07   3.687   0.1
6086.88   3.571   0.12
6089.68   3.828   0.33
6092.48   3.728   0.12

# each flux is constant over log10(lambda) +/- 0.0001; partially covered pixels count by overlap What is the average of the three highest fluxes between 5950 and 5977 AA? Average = 3.71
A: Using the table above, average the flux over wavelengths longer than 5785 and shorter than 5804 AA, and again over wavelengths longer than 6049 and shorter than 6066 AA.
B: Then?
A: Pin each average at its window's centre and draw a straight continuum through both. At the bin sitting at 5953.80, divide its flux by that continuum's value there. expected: 0.98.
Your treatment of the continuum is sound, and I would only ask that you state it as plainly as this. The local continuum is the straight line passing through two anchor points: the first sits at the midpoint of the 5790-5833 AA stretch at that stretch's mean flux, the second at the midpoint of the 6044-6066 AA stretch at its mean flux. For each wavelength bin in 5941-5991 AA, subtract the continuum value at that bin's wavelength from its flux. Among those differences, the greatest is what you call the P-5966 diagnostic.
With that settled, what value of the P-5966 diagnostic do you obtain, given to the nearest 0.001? 0.030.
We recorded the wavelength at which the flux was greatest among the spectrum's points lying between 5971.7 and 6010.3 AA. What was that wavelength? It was 5973.03 AA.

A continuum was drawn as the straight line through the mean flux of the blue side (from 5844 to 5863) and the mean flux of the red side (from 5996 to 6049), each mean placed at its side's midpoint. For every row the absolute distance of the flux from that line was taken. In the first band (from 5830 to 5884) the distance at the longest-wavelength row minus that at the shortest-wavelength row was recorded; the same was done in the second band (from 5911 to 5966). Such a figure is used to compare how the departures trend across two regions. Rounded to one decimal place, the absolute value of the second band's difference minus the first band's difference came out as 0.7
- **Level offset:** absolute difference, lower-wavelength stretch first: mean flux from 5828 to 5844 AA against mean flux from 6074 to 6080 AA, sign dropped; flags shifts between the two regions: 0.01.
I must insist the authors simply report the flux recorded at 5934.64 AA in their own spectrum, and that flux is 3.674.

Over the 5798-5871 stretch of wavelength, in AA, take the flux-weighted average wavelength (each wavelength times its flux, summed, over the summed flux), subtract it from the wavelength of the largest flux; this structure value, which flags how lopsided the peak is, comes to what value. 35.4 AA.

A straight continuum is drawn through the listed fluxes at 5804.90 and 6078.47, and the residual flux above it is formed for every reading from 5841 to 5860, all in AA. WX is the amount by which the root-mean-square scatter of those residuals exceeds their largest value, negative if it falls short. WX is 0.21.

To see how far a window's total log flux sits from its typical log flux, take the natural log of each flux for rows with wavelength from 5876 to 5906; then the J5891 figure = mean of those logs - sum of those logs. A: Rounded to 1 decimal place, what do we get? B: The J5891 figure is -11.5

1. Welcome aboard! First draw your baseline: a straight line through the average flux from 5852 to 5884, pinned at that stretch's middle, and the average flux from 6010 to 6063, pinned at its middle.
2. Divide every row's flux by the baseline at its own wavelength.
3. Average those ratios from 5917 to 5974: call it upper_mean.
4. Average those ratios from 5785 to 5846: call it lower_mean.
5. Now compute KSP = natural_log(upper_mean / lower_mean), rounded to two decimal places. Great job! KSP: -0.05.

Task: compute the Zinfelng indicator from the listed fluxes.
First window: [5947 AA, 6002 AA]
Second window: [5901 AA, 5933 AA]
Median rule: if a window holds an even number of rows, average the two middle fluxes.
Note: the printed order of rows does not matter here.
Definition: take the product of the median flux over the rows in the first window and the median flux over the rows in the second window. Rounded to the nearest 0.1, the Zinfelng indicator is 12.7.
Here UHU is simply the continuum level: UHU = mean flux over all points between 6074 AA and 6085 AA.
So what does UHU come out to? 3.69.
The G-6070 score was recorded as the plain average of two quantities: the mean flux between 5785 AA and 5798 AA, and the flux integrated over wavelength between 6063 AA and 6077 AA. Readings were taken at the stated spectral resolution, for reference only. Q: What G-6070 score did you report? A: 27.5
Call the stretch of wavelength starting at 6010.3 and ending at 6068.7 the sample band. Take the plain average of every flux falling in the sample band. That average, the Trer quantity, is 3.69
